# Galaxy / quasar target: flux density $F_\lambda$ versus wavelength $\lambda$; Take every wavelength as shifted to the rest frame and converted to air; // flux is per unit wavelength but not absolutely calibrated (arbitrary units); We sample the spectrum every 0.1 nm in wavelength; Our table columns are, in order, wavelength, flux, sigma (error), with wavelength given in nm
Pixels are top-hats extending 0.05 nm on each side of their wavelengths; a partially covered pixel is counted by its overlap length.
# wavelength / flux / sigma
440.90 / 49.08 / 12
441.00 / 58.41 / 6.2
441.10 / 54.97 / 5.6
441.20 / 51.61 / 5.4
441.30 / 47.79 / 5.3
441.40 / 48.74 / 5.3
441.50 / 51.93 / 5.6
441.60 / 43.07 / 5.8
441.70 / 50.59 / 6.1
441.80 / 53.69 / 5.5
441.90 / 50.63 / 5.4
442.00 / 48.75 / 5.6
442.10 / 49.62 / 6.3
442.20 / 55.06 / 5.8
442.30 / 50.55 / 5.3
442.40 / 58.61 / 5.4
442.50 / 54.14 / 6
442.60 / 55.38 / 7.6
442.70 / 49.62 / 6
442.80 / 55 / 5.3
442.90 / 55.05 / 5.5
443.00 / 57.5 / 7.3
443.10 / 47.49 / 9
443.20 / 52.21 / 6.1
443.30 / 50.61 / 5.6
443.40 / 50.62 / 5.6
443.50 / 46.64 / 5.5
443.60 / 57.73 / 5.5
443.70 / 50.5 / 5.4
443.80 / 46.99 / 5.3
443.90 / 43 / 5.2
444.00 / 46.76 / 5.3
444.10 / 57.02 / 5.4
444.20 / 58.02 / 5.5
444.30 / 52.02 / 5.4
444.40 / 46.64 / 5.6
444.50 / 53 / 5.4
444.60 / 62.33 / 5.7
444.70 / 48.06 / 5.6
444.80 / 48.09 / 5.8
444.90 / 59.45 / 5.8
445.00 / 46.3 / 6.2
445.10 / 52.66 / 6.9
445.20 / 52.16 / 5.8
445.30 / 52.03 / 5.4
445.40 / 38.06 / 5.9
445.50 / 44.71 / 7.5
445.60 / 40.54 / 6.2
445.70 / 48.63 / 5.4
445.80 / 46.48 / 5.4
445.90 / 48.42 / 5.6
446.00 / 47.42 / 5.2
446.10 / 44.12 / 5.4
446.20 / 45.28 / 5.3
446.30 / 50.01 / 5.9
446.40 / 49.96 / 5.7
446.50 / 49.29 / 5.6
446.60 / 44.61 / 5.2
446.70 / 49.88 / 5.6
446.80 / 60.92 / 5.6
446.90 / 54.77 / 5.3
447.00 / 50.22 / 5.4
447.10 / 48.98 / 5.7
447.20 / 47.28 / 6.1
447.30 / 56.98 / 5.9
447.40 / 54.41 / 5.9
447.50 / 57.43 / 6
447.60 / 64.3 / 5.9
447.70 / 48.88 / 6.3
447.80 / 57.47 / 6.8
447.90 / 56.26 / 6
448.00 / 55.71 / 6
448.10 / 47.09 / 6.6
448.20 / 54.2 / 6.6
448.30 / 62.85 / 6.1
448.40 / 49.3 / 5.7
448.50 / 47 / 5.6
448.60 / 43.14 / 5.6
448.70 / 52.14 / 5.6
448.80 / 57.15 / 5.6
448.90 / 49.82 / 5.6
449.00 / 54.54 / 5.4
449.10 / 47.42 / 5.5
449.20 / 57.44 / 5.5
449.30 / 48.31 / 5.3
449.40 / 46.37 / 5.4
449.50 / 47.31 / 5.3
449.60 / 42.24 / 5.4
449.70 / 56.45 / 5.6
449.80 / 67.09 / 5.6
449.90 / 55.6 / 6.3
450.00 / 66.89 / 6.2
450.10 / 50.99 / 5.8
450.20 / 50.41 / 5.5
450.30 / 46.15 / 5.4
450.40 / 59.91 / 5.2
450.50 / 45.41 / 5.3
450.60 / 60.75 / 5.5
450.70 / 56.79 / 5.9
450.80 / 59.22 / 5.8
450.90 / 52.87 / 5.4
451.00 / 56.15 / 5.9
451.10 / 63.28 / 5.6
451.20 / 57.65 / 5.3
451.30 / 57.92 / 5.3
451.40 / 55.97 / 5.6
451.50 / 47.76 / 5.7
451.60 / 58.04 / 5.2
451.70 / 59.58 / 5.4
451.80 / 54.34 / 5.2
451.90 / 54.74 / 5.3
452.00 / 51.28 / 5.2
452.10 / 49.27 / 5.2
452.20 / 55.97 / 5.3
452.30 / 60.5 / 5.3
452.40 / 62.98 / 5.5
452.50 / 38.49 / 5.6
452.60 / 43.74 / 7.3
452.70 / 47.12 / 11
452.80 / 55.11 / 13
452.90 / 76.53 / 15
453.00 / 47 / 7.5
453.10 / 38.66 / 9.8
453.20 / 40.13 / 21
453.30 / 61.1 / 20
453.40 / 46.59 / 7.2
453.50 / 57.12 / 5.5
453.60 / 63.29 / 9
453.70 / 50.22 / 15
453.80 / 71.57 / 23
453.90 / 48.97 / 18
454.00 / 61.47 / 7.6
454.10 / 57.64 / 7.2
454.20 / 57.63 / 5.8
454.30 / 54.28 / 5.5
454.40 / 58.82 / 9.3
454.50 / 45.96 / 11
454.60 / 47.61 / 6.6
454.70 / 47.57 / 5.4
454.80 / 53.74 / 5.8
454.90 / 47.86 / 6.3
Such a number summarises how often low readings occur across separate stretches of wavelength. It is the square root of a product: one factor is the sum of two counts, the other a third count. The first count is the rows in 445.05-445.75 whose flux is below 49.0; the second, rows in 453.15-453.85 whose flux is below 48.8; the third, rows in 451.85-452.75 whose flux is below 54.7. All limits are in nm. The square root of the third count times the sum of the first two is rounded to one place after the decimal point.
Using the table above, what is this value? 5.5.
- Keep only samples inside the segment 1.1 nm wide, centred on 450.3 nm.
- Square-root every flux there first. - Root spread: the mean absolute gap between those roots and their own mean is 0.40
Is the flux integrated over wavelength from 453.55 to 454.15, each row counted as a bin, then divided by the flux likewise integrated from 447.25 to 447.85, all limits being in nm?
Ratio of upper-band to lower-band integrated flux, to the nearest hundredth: 1.04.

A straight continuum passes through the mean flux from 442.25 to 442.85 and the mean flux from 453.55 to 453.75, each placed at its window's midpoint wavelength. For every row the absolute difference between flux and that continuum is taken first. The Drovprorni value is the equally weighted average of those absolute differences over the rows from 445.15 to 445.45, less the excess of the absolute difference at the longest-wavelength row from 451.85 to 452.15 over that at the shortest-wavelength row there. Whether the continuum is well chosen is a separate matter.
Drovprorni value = 1.7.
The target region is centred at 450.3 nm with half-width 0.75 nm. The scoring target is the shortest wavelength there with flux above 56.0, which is 449.70 nm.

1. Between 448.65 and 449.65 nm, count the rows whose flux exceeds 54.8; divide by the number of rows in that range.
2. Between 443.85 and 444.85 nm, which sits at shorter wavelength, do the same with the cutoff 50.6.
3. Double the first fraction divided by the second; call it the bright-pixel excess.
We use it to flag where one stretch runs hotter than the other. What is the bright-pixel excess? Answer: 0.80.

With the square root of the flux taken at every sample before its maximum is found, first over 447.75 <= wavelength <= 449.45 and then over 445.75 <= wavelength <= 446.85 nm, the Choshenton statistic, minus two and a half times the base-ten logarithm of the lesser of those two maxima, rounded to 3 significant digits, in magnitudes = -2.23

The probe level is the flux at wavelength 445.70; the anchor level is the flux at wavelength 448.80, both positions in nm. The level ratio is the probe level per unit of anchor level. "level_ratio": 0.85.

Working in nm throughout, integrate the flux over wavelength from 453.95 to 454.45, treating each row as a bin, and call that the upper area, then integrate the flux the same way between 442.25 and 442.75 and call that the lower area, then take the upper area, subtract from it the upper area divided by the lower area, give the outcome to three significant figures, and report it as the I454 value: 27.9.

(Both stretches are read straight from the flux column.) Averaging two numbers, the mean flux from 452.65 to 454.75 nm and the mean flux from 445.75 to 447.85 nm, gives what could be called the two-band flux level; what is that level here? 52.7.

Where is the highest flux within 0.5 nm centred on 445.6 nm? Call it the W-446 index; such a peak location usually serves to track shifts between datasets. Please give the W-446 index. 445.70 nm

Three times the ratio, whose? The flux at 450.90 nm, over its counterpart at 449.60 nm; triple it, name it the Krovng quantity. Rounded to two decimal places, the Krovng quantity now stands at 3.75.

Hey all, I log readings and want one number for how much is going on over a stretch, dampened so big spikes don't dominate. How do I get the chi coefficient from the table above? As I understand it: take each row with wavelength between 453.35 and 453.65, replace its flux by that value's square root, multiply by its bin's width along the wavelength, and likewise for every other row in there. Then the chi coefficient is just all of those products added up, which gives 2.2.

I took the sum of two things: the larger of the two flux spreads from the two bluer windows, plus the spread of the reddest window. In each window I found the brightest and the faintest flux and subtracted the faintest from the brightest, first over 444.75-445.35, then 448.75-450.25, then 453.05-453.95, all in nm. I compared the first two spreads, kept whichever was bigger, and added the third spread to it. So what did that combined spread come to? 58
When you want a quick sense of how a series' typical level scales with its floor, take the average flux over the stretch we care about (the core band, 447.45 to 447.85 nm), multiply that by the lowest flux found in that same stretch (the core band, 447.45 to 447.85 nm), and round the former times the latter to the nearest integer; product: 2787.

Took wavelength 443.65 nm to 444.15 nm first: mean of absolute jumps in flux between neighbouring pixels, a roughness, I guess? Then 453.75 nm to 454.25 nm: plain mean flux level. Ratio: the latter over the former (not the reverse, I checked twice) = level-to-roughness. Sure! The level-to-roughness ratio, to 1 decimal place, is 11.1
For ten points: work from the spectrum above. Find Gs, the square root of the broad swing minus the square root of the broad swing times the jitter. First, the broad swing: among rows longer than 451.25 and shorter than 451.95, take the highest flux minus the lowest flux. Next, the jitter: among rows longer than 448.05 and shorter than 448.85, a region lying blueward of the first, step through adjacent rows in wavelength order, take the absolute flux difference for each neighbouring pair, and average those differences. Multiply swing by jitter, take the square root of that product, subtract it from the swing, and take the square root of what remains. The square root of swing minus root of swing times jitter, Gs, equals 1.6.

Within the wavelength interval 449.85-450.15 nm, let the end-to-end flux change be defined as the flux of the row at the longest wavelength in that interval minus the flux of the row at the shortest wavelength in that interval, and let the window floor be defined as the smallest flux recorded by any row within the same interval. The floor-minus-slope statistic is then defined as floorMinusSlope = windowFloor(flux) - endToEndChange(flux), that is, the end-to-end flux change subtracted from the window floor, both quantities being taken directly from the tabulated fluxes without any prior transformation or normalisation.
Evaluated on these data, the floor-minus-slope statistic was 56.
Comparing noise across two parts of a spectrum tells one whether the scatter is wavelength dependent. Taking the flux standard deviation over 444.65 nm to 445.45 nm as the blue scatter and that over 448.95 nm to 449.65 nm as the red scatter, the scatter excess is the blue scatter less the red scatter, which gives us 1.0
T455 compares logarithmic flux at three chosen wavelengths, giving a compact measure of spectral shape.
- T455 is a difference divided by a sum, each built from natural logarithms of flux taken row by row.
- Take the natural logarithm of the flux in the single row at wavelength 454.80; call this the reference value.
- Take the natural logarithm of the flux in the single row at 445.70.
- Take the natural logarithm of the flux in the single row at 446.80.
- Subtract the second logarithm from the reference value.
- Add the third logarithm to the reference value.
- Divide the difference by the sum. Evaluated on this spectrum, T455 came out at 0.012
